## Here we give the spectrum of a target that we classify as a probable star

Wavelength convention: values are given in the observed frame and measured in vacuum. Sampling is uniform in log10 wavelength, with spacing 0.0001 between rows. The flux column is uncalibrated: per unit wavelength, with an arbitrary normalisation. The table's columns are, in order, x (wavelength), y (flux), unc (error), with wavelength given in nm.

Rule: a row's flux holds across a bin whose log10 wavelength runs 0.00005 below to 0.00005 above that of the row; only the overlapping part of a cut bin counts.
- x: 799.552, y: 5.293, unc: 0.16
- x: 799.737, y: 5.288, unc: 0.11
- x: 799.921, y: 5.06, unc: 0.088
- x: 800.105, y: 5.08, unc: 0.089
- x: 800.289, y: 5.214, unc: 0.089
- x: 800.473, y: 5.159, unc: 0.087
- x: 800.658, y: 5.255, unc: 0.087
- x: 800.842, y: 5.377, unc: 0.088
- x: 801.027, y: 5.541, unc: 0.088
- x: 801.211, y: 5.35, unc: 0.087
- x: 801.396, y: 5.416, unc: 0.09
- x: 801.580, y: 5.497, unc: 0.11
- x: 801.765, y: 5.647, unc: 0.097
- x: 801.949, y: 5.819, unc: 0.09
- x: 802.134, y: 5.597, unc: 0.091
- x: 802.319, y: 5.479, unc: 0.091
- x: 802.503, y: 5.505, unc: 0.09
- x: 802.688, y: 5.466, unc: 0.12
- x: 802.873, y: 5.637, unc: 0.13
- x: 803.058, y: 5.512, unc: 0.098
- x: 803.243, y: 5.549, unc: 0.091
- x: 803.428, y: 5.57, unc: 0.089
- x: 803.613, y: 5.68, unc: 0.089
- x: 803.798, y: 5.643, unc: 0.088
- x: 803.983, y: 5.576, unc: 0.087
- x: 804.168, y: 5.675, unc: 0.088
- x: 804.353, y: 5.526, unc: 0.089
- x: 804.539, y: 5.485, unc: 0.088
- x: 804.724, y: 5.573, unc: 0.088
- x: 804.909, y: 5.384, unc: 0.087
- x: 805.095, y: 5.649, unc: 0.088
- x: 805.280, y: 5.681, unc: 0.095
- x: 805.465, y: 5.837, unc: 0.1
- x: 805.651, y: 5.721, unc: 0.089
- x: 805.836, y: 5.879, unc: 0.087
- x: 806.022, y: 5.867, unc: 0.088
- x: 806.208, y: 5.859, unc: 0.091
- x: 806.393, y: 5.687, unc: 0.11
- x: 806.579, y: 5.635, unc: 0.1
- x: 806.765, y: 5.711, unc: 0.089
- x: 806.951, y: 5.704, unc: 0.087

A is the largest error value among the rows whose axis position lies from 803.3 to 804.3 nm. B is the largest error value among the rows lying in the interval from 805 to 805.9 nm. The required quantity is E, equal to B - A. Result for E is 0.011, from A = 0.089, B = 0.100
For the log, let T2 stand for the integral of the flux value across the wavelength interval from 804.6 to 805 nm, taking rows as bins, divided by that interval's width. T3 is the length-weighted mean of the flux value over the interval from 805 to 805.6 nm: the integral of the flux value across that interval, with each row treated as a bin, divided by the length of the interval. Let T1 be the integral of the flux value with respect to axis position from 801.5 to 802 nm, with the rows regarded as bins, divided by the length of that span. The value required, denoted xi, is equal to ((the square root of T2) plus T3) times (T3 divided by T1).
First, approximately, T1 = 5.6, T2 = 5.49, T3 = 5.72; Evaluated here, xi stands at 8.2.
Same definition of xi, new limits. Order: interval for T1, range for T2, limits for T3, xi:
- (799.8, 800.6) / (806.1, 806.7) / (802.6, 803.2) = 8.5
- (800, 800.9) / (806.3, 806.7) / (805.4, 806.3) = 9.2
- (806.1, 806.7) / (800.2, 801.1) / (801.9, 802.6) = 7.7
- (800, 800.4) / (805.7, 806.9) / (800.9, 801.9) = 8.4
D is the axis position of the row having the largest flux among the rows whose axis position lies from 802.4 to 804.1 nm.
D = 803.613 nm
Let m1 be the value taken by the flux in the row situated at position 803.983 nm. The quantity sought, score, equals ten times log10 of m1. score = 7.46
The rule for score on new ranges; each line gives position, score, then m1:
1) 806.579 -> 7.51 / 5.635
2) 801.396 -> 7.34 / 5.416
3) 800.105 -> 7.06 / 5.08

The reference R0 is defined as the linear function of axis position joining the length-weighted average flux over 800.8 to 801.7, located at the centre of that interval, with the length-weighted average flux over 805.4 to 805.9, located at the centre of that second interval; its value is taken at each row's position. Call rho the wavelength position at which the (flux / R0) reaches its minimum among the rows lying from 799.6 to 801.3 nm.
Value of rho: 799.921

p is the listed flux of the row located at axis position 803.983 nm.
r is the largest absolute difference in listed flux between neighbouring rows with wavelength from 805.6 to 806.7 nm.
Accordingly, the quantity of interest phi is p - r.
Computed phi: 5.40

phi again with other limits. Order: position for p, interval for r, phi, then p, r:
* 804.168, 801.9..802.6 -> 5.45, 5.675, 0.222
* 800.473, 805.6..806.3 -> 5.00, 5.159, 0.158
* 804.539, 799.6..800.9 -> 5.26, 5.485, 0.228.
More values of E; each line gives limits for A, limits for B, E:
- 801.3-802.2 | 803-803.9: -0.012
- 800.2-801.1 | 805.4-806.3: 0.011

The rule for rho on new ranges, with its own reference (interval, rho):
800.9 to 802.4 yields 801.211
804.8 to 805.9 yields 804.909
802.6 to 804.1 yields 802.688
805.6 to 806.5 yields 806.393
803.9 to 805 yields 804.909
